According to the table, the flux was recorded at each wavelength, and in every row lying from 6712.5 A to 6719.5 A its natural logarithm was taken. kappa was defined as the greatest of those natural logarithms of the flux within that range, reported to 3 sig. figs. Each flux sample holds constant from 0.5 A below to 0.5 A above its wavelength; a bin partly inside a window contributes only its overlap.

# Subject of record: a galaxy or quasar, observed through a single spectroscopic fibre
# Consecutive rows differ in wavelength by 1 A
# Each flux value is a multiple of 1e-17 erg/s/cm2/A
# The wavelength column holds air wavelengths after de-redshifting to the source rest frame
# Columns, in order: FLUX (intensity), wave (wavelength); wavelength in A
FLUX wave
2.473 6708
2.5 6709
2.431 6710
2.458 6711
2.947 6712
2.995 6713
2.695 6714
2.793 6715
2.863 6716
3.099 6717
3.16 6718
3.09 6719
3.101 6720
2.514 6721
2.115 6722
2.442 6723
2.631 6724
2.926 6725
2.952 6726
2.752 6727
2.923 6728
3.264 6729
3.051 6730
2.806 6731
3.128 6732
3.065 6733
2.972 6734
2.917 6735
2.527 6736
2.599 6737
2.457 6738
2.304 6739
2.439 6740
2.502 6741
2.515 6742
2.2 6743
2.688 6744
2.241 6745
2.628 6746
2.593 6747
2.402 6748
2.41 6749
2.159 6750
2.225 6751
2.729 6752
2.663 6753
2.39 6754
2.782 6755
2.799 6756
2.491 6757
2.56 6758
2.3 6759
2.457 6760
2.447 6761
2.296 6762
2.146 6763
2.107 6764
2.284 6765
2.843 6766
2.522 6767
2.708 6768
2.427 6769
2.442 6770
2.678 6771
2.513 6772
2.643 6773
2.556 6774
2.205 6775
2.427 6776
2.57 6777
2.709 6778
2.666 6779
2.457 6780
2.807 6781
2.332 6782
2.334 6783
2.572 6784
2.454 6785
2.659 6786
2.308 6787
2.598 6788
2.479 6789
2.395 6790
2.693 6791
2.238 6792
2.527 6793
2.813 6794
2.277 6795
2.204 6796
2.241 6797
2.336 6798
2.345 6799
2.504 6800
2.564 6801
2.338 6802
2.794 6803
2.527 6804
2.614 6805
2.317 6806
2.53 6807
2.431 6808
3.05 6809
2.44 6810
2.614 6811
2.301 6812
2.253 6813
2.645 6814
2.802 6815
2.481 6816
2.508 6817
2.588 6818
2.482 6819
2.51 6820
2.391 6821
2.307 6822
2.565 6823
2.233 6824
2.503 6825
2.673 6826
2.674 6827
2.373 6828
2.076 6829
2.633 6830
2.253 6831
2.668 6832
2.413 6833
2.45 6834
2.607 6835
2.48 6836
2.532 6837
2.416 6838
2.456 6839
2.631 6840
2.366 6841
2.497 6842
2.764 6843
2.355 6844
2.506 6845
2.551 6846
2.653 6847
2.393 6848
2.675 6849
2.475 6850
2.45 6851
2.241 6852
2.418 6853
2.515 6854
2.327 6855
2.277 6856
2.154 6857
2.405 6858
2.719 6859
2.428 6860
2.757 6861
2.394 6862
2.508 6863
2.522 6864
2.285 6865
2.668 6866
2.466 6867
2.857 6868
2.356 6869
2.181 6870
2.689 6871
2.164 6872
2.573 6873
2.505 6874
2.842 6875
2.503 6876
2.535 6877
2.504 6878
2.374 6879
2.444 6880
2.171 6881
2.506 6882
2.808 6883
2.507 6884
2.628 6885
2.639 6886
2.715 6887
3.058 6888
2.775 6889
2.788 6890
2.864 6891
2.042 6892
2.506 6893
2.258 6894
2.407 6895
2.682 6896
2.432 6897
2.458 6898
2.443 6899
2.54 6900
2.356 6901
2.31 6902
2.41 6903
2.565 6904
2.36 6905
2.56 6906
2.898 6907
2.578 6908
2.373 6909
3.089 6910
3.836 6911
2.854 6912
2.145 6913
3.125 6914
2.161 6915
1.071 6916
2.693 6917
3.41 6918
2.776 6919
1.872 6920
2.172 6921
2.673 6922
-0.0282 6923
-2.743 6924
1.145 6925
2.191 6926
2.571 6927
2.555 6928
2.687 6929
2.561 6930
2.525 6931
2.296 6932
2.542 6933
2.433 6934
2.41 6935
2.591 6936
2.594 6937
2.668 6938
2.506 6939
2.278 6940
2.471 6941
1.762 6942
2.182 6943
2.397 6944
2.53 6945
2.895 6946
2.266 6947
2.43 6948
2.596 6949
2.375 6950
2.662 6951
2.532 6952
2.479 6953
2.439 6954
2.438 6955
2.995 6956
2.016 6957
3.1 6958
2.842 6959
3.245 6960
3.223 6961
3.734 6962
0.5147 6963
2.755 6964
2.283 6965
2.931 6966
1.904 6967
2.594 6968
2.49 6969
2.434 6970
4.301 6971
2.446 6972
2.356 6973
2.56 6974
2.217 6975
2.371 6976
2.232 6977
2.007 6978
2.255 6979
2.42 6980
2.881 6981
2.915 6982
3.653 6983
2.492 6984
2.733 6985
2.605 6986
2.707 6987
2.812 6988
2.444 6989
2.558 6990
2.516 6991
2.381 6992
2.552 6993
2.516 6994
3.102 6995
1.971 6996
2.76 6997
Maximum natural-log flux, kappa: 1.15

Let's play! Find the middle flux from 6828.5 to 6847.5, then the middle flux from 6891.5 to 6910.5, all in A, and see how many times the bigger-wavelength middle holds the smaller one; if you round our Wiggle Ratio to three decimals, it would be 0.978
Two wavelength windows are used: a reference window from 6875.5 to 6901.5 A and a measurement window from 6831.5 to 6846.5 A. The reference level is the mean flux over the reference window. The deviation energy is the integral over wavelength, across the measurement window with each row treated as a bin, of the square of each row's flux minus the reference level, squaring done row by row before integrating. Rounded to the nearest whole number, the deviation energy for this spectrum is 0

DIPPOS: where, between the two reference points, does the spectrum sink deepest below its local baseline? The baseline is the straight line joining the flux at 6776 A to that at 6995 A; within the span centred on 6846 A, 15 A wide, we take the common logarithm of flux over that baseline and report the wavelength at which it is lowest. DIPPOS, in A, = 6852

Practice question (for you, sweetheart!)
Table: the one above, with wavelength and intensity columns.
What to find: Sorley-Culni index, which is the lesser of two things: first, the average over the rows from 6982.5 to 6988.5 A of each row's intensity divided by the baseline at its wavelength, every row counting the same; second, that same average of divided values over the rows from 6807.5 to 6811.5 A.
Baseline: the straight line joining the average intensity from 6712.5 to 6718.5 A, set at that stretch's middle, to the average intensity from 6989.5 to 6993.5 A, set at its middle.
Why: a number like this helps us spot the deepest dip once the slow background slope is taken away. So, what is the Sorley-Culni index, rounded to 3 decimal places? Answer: 0.945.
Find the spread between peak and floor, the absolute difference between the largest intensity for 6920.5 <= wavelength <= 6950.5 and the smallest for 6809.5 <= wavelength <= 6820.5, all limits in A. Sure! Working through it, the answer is 0.64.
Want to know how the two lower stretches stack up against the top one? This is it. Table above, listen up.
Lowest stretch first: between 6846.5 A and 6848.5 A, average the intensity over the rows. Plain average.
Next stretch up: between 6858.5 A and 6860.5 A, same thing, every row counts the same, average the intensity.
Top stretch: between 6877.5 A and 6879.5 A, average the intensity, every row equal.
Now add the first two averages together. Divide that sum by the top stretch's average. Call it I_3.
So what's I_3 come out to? 2.09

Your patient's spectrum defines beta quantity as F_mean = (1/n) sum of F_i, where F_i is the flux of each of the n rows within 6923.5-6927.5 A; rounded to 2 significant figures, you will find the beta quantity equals 0.79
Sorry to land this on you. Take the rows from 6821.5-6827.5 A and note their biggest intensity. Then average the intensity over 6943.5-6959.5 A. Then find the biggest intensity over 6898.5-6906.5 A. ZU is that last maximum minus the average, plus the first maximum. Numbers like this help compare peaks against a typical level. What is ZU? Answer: 2.68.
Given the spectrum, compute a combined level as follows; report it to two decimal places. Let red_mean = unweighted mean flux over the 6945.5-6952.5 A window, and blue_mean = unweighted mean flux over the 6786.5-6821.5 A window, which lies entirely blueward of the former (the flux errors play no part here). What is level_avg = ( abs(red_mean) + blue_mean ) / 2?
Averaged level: 2.51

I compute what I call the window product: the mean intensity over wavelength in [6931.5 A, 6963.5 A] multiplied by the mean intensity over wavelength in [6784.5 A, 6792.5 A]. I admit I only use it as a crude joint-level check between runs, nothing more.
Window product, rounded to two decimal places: 6.23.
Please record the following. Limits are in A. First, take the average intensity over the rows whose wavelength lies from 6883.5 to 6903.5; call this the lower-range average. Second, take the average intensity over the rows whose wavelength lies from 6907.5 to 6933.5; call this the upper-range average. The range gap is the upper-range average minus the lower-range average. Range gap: -0.34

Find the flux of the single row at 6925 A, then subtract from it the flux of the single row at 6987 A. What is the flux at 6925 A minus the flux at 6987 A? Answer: -1.6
